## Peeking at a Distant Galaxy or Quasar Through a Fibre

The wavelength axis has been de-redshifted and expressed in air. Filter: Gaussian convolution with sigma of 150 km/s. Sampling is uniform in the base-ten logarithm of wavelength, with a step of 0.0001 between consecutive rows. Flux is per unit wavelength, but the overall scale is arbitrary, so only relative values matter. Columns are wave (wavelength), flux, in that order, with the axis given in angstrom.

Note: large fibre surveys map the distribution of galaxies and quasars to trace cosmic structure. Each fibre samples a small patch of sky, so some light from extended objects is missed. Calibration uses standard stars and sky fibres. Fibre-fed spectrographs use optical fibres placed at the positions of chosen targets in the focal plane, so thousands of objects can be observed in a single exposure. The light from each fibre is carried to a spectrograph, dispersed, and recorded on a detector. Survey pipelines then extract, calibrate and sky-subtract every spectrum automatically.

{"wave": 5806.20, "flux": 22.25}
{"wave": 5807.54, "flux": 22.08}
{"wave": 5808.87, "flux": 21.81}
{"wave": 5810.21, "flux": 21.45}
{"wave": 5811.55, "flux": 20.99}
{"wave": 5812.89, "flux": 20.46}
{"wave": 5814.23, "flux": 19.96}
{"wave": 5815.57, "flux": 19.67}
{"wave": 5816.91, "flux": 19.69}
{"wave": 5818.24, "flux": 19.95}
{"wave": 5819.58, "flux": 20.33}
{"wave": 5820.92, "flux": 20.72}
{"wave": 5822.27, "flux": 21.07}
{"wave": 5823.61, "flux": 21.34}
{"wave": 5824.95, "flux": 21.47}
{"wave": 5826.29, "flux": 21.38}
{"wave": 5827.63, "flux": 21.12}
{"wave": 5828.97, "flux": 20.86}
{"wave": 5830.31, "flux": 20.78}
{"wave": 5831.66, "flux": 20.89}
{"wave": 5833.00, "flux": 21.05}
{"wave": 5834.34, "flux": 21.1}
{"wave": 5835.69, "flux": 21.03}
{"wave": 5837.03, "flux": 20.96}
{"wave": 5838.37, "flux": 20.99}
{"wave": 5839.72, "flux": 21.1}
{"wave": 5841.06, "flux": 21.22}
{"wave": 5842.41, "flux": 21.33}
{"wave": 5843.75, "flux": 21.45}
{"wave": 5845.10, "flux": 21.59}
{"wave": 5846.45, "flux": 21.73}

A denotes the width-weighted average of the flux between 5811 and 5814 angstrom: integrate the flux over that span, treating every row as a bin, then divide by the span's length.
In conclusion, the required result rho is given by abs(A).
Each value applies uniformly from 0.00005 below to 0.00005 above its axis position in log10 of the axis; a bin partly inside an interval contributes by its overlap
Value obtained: 20.6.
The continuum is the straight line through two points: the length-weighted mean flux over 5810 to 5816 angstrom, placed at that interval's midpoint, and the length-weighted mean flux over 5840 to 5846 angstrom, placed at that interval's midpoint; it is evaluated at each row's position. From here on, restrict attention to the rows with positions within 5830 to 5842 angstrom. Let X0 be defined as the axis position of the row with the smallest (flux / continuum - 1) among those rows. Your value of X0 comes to 5838.37 angstrom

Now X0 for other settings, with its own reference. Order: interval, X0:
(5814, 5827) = 5816.91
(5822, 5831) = 5830.31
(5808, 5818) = 5816.91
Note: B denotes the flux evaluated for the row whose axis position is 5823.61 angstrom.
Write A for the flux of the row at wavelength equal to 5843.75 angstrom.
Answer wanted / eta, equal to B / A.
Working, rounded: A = 21.45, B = 21.34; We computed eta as 0.99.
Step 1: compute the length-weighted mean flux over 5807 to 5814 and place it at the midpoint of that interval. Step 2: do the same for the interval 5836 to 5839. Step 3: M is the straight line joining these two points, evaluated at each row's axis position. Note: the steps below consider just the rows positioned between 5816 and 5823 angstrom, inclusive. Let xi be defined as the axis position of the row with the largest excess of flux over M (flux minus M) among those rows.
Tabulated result 5822.27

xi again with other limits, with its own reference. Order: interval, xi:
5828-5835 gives 5834.34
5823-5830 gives 5824.95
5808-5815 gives 5808.87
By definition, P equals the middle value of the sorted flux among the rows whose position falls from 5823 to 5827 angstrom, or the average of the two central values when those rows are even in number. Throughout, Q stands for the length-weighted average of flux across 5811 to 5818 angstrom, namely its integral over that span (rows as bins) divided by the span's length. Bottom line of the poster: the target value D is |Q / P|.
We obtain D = 0.94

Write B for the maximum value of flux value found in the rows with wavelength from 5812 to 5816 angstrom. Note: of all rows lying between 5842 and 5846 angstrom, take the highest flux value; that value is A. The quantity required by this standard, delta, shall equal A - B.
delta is 1.13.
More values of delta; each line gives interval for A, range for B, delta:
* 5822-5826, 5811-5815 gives 0.48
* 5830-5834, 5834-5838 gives -0.05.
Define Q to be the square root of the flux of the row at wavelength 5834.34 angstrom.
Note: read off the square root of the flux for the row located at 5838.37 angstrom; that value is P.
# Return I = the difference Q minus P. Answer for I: 0.01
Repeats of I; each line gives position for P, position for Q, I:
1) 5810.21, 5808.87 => 0.04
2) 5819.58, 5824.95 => 0.12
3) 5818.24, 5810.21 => 0.16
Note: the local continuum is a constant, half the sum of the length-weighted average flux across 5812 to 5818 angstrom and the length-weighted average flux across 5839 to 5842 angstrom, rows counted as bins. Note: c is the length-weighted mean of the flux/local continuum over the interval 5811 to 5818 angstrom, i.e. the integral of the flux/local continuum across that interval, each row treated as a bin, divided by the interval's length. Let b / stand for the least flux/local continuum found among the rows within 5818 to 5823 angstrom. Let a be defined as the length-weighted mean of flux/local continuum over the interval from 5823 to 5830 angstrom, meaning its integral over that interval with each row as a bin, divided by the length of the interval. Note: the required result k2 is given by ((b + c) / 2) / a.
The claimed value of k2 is 0.94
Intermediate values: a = 1.033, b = 0.97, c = 0.98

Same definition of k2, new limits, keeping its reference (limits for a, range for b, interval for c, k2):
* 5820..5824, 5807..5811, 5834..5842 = 1.02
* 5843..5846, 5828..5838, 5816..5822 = 0.95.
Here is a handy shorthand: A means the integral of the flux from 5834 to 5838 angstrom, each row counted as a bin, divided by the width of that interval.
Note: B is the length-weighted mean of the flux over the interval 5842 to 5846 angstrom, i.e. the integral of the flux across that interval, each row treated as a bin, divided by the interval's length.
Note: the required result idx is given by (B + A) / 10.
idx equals 4.25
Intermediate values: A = 21.03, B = 21.5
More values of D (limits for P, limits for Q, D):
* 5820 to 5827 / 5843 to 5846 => 1.01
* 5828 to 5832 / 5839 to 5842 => 1.01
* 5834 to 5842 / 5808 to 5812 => 1.02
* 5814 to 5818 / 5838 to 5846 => 1.08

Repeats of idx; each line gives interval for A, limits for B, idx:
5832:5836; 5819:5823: 4.17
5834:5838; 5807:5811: 4.28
